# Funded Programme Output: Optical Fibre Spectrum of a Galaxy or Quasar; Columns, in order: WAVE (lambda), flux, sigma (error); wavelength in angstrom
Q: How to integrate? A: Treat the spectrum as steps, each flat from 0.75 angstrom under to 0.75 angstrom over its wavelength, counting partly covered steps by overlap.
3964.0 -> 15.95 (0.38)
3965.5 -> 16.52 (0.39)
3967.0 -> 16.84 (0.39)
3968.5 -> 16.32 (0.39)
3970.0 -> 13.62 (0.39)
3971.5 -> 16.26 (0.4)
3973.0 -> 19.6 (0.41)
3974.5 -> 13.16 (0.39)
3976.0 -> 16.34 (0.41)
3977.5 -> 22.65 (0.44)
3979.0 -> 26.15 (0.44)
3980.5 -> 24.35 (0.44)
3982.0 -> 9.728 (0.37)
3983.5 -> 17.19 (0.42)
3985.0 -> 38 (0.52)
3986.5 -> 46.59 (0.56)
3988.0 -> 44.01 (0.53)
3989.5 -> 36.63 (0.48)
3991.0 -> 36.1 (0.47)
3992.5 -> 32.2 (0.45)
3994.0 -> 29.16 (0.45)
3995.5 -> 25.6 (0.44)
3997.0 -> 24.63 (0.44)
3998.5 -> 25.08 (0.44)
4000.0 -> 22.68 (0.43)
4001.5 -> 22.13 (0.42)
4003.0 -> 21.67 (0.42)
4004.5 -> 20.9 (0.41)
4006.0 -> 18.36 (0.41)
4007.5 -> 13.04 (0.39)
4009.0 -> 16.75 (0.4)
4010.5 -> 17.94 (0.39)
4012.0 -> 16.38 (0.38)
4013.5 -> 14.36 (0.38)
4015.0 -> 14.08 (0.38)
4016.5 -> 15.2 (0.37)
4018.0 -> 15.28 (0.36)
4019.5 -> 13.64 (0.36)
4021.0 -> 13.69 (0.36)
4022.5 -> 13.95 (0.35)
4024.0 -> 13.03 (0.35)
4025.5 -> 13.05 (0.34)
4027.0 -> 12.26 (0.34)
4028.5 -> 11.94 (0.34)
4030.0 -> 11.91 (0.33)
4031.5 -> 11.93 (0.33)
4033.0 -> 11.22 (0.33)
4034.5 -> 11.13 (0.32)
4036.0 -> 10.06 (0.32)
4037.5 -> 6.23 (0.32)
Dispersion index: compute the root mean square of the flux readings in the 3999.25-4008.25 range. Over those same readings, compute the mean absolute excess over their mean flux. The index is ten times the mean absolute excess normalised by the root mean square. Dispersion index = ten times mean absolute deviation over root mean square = 1.4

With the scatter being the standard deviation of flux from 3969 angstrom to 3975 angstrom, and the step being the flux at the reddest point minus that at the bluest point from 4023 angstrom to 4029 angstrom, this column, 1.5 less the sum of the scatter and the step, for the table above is 0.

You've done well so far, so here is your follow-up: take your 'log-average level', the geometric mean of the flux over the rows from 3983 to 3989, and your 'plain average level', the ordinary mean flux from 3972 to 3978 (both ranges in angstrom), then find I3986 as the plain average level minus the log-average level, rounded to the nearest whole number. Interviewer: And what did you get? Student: -16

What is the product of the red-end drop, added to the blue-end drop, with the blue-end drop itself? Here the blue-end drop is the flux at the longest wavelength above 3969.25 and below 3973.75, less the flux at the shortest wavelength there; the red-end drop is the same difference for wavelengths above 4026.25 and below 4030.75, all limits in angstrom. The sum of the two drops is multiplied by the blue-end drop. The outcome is 34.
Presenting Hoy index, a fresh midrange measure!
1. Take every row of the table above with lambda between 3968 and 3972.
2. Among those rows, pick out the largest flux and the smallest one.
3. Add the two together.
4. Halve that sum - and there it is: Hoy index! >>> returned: 15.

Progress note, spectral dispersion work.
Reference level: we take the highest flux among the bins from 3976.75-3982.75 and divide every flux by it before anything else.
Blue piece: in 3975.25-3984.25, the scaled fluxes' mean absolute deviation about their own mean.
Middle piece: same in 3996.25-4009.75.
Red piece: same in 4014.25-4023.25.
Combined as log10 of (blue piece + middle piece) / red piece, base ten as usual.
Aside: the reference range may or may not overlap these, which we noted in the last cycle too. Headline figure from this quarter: 1.11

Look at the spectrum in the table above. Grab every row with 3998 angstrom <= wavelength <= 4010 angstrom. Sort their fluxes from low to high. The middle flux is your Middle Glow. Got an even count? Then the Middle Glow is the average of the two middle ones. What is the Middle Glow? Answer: 21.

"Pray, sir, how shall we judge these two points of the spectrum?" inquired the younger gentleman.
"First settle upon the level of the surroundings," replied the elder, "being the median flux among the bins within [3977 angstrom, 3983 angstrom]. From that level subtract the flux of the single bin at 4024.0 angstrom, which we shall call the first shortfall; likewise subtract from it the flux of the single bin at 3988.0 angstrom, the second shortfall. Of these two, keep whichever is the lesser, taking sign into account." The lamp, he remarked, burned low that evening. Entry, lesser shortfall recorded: -21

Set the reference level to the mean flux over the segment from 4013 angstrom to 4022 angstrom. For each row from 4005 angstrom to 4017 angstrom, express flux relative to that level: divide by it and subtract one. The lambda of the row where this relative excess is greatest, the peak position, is 4006.0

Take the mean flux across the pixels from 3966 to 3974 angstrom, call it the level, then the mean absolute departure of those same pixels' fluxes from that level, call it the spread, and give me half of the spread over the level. 0.041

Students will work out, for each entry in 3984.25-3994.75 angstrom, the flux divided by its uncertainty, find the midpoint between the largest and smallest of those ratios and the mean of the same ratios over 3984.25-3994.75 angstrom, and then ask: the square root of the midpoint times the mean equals 74.8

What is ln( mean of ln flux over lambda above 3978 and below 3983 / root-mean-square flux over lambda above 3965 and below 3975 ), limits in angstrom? -1.7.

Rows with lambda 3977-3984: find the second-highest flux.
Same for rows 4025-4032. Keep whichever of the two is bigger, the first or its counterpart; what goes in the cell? 24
